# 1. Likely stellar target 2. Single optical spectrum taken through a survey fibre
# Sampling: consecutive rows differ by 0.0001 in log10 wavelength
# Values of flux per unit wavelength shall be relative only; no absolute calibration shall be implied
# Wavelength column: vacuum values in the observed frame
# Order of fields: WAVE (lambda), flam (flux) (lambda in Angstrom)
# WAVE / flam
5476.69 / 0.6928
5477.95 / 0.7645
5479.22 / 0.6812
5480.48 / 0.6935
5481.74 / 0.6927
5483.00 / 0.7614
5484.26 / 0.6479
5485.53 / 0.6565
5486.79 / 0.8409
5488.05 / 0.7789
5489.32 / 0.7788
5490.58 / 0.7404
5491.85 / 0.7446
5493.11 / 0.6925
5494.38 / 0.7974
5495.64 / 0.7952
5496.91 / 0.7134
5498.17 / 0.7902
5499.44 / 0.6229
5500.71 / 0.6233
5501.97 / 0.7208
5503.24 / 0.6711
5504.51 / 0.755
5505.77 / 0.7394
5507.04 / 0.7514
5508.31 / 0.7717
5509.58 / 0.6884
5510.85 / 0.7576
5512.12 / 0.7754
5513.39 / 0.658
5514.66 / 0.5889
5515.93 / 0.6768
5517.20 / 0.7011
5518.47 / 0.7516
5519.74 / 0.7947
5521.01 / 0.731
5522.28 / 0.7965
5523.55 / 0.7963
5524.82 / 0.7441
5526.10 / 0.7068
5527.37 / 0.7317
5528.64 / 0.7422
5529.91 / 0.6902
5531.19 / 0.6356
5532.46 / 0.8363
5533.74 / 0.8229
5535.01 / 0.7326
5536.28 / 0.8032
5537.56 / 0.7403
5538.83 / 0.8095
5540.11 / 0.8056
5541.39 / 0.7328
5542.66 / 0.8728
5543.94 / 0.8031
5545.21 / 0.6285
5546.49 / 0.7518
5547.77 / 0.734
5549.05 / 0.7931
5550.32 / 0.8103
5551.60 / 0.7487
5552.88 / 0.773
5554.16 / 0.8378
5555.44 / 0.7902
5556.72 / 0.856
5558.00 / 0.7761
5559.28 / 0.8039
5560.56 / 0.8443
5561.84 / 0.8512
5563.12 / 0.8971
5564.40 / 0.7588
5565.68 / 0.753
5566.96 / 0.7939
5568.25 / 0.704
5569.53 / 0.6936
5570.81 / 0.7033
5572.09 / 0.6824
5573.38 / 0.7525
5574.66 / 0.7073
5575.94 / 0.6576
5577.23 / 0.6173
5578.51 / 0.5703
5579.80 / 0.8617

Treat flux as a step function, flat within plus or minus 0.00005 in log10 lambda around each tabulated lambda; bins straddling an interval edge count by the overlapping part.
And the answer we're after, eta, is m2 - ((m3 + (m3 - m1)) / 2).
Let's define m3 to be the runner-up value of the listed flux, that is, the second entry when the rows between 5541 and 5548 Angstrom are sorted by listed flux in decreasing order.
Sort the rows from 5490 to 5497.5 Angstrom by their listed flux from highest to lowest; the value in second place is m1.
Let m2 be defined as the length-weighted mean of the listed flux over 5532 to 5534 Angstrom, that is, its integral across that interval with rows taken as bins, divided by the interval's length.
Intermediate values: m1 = 0.7952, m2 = 0.83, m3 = 0.8031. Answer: 0.422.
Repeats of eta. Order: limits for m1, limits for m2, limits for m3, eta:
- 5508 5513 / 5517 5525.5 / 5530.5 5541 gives 0.325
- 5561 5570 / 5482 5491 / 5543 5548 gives 0.416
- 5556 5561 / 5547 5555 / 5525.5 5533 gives 0.462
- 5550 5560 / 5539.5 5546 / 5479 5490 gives 0.408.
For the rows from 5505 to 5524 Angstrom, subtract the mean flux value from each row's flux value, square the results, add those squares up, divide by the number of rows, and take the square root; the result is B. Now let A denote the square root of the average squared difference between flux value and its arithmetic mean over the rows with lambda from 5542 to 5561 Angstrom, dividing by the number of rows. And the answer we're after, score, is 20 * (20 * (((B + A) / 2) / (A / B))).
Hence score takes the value 23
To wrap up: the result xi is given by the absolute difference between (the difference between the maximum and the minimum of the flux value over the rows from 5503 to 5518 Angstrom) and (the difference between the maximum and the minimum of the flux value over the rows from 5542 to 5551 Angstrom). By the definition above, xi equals 0.058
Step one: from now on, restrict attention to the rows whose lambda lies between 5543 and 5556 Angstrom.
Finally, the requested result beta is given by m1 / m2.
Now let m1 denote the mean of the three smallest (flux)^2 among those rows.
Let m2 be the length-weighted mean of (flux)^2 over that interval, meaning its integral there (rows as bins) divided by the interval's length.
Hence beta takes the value 0.84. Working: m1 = 0.50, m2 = 0.595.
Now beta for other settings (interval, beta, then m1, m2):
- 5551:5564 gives 0.88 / 0.59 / 0.669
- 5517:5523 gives 0.92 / 0.53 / 0.579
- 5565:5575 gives 0.91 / 0.48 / 0.526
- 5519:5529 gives 0.91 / 0.52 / 0.573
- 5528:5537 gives 0.83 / 0.47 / 0.570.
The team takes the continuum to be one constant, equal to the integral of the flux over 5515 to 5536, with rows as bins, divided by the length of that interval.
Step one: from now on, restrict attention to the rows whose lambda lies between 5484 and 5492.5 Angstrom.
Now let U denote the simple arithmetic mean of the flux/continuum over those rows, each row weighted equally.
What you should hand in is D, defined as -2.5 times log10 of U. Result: 0.00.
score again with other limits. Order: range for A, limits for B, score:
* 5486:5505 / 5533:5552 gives 21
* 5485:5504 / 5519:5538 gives 19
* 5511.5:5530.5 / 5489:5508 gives 22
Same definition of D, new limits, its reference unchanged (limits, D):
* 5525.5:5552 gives -0.02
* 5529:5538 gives -0.01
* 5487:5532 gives 0.02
